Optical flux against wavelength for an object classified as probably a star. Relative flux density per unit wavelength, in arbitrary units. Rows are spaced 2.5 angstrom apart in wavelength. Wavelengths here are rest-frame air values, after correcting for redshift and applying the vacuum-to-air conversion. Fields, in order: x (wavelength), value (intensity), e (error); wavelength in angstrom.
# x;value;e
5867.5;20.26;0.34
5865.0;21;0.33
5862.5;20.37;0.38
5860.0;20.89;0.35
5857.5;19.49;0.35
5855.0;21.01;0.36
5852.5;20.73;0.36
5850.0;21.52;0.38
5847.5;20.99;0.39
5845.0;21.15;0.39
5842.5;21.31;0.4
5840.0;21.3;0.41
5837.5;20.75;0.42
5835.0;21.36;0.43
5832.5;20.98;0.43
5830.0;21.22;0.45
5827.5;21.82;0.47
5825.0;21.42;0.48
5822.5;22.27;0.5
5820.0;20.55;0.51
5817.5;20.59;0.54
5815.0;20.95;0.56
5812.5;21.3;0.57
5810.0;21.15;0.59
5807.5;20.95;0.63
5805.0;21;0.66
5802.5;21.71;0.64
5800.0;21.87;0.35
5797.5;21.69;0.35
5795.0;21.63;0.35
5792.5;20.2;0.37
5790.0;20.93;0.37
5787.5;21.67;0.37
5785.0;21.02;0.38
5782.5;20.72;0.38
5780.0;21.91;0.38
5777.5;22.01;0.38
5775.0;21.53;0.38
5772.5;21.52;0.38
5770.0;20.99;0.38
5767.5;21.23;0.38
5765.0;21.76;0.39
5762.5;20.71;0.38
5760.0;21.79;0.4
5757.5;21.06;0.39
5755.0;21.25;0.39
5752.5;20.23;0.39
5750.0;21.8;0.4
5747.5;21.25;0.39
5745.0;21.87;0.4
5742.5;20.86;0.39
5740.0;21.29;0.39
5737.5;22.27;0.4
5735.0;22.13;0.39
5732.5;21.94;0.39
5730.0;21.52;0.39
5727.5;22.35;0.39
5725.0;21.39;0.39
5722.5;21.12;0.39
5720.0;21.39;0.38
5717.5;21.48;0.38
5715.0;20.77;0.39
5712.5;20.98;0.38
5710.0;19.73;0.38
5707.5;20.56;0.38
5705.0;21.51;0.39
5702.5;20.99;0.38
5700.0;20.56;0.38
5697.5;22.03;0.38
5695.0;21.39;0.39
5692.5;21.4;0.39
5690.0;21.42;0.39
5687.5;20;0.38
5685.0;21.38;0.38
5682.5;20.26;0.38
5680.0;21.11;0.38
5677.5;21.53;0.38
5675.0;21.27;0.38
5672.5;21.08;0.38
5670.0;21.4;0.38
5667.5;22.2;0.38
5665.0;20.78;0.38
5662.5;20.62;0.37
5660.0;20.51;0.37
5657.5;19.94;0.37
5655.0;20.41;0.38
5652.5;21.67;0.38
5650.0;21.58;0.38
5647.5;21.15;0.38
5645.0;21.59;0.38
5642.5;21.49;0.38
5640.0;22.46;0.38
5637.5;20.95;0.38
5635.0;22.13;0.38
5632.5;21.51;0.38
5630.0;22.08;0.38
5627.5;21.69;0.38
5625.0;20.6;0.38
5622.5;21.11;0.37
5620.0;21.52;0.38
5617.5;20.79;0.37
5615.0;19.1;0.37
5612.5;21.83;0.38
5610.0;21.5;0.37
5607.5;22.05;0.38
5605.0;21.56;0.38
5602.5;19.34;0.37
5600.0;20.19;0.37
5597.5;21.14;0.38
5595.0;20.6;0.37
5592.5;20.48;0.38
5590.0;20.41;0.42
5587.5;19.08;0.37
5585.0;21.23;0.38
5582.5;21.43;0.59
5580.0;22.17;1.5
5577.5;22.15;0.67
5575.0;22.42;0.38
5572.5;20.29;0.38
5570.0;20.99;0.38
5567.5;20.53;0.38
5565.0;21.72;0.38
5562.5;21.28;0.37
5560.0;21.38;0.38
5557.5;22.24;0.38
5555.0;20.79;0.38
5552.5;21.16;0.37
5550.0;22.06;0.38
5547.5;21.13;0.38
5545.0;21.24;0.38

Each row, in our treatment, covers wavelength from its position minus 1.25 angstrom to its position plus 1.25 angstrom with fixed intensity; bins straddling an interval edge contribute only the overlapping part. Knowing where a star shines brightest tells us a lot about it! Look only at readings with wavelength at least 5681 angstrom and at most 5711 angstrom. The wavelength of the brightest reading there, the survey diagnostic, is 5697.5 angstrom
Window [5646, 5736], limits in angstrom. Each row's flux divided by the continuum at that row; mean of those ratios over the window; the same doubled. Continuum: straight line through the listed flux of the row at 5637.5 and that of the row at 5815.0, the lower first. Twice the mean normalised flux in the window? 2.02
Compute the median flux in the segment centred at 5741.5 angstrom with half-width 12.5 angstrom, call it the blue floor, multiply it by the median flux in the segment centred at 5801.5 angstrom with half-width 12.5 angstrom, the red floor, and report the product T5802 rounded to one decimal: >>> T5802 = 459.7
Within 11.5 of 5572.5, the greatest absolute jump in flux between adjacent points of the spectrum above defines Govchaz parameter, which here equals 2.1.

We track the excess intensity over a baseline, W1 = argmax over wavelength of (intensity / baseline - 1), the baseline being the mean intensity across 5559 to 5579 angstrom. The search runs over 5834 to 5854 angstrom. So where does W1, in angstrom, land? 5850.0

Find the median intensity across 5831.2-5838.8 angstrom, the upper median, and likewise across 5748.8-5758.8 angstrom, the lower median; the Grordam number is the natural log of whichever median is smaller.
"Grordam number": 3.04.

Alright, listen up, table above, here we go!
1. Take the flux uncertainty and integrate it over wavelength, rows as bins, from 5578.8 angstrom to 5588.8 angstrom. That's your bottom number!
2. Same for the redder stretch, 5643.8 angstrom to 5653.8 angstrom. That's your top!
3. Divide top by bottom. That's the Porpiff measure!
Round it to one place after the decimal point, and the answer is 0.5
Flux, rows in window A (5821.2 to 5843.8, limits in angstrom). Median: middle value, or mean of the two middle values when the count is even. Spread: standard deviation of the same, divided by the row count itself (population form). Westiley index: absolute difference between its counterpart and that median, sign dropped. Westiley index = 20.89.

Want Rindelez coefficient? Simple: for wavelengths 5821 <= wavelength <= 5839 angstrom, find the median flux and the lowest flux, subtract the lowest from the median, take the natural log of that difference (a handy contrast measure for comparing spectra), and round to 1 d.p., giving -0.5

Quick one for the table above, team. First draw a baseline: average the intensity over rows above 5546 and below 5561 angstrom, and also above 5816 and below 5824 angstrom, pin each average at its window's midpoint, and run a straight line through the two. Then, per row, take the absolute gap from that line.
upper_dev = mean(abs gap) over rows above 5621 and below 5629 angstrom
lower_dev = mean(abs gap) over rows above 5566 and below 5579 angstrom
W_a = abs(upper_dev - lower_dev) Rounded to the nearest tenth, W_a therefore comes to 0.4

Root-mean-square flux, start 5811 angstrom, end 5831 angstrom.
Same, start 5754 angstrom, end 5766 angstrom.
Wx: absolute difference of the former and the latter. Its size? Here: 0.05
